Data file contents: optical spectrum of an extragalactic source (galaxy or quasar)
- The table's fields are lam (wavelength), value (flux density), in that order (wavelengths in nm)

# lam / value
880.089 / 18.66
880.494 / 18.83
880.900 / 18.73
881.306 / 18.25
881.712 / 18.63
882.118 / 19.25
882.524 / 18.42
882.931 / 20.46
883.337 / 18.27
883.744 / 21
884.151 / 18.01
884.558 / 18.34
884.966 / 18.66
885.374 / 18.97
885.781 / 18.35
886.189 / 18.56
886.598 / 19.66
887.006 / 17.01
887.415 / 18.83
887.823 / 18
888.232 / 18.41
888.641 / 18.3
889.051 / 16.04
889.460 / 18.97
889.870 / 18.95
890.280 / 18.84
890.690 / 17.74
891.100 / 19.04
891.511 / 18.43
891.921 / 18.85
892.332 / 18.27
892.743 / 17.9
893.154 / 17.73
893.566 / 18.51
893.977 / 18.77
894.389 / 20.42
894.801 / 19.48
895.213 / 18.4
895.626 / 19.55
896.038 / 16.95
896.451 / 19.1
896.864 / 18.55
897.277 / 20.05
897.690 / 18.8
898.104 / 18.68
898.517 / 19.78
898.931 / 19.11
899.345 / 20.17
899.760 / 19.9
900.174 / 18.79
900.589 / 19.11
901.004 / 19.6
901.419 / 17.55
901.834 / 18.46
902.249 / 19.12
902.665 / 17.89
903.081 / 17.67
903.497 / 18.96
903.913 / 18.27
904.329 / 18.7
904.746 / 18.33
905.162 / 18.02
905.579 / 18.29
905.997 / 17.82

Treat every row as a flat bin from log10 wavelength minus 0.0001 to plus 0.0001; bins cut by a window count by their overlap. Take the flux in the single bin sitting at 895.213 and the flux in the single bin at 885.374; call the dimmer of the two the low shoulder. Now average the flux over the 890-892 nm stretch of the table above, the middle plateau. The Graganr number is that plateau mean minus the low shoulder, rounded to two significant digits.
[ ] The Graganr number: 0.18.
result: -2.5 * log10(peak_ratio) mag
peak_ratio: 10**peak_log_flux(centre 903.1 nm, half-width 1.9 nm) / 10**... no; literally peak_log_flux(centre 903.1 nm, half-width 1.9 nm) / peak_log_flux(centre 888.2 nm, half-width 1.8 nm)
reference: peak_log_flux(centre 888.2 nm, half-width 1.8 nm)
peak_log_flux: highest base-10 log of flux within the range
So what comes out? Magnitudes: 0.010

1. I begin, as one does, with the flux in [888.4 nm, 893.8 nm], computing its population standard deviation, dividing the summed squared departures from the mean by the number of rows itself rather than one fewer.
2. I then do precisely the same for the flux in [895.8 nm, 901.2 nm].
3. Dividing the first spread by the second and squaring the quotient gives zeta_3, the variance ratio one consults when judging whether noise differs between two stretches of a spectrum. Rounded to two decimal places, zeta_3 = 0.92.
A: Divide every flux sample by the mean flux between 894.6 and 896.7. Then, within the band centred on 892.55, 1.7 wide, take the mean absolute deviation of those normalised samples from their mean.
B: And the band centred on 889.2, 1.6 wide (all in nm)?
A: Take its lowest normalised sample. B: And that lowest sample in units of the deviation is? 43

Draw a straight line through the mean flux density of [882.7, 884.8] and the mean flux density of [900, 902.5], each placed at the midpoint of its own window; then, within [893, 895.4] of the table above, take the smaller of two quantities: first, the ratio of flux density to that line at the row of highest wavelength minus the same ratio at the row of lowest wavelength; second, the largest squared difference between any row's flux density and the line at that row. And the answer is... 0.04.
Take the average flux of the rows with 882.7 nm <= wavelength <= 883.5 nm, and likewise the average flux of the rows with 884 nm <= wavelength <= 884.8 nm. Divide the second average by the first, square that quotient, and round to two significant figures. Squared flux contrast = 0.88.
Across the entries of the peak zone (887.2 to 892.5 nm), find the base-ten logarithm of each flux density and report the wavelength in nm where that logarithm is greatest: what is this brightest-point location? 891.100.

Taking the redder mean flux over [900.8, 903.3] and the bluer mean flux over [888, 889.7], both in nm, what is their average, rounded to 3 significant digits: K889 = 18.2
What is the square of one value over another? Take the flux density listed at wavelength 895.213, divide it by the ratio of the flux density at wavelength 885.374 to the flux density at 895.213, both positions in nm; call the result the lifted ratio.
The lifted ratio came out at 17.8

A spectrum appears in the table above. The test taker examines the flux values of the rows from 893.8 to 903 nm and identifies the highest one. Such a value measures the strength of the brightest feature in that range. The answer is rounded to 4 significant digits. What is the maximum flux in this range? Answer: 20.42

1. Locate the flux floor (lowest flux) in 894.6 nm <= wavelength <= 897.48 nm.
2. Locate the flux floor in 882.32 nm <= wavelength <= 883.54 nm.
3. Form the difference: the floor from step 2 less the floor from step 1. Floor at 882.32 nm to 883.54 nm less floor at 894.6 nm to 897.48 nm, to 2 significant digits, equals 1.3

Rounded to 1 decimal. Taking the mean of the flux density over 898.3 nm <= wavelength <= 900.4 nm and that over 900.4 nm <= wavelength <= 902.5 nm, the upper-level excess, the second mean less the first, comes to -0.8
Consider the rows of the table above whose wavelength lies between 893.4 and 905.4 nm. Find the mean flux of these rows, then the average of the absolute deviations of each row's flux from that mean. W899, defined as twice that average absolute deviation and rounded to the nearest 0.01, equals 1.28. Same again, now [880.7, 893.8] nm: 1.16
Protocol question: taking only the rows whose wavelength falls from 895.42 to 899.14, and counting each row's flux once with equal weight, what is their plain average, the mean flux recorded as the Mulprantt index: 19.0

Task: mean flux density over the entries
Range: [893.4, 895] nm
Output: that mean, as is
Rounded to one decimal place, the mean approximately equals 19.3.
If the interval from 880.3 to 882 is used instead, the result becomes 18.6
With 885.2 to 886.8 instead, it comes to 18.9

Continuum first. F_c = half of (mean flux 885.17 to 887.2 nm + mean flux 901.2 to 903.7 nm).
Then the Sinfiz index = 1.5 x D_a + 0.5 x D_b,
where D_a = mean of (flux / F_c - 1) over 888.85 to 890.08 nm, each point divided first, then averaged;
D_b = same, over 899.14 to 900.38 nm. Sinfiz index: 0.00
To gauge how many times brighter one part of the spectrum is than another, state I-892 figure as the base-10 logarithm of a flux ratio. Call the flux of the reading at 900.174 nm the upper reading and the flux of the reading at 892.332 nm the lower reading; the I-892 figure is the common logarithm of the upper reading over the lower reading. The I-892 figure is 0.012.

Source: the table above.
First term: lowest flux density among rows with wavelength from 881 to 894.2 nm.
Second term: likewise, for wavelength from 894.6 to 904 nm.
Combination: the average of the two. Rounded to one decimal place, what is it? 16.5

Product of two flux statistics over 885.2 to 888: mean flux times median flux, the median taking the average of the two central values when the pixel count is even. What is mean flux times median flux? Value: 343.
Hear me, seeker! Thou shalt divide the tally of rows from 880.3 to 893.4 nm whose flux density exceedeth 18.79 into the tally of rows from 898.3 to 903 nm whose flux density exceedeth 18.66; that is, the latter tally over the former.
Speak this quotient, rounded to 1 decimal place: 0.7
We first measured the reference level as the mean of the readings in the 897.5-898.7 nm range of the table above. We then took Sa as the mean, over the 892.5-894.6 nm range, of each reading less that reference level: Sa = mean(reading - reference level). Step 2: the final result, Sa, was -0.4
